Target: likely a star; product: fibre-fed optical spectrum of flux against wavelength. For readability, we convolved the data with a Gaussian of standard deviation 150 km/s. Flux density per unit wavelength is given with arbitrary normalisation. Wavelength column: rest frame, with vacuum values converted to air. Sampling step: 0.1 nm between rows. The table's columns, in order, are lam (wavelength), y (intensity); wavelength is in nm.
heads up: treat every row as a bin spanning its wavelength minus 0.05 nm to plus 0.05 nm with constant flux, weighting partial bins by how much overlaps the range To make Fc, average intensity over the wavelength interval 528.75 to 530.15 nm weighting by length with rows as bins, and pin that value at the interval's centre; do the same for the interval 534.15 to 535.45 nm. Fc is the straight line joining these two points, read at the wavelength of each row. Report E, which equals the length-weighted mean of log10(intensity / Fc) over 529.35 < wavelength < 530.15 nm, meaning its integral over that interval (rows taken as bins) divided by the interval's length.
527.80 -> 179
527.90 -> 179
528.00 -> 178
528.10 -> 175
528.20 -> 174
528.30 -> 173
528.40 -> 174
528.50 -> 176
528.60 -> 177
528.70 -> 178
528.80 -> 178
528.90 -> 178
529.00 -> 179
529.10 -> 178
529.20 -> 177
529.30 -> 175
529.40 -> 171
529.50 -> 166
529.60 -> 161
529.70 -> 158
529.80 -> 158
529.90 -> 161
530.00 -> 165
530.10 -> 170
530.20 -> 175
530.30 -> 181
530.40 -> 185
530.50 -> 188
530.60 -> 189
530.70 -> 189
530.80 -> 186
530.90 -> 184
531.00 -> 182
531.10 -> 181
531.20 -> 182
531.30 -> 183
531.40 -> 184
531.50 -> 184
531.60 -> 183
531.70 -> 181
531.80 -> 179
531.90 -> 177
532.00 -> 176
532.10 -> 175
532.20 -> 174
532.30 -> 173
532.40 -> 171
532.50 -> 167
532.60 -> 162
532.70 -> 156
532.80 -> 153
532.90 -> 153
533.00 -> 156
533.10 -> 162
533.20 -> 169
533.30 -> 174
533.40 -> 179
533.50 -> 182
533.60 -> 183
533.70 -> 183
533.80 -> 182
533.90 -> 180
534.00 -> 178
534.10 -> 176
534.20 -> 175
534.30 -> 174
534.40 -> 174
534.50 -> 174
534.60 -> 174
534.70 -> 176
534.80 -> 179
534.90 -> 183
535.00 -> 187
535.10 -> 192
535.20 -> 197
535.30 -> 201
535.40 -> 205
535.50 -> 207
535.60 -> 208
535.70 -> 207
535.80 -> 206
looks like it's -0.018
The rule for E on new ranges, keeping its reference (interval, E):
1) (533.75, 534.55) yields -0.014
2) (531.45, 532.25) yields 0.006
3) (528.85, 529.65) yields 0.010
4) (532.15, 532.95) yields -0.037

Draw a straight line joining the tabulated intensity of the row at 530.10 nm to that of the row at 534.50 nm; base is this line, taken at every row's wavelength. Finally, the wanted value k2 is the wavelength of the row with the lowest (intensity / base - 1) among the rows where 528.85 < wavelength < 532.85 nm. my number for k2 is 532.80 nm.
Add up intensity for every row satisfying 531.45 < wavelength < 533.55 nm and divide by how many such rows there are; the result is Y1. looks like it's 171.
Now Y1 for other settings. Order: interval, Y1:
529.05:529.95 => 167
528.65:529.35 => 178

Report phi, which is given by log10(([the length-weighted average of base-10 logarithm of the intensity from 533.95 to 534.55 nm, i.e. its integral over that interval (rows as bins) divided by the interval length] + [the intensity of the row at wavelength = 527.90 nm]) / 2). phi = 1.96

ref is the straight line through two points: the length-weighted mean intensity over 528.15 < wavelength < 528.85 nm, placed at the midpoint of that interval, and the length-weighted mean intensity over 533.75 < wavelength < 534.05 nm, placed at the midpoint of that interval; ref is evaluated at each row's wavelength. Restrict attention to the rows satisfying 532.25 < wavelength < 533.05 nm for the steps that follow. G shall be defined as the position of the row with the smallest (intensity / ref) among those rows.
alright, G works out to 532.90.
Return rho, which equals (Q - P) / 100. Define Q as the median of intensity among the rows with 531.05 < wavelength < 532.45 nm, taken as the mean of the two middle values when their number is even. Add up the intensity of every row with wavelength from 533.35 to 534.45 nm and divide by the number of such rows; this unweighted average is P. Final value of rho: 0.01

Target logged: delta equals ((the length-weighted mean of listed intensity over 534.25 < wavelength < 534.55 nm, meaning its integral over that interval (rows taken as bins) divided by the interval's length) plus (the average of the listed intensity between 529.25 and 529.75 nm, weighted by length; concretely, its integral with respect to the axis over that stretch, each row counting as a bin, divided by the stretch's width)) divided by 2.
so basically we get 170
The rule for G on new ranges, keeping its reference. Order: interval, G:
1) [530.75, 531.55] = 531.10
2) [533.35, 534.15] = 534.10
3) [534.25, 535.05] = 534.60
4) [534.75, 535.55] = 534.80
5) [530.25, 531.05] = 530.30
